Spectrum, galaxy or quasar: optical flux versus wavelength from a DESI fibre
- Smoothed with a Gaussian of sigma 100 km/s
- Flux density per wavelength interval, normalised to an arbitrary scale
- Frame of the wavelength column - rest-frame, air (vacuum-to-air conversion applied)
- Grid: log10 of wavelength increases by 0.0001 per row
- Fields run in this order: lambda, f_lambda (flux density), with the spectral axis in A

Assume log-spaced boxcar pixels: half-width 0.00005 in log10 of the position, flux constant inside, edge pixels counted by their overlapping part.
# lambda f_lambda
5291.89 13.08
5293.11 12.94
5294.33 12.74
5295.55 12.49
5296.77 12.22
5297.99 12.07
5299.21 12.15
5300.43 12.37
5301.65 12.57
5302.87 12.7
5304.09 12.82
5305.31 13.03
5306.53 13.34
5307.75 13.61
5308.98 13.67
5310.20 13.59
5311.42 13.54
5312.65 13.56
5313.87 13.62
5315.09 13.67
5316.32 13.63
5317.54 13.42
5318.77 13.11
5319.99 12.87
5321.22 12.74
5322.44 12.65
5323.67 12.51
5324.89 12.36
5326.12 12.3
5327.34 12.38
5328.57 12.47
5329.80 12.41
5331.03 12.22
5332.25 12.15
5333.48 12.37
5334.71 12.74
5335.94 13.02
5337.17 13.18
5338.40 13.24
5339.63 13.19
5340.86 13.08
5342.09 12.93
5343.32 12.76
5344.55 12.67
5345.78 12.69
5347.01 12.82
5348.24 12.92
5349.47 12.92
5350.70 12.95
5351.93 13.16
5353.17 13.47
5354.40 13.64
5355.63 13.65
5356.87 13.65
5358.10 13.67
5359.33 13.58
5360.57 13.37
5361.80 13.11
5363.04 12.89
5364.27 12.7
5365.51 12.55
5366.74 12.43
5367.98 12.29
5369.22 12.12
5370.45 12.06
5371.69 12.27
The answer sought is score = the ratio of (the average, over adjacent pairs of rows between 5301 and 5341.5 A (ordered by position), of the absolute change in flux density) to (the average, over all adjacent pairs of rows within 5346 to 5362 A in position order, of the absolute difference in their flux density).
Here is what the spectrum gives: 1.19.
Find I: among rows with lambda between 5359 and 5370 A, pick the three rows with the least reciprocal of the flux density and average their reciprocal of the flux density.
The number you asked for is 0.0749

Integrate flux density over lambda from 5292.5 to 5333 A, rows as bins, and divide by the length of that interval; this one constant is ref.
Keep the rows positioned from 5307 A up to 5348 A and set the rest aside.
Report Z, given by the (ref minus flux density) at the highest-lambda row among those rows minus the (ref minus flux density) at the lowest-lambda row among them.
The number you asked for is 0.8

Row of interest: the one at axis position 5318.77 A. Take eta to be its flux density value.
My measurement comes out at 13.11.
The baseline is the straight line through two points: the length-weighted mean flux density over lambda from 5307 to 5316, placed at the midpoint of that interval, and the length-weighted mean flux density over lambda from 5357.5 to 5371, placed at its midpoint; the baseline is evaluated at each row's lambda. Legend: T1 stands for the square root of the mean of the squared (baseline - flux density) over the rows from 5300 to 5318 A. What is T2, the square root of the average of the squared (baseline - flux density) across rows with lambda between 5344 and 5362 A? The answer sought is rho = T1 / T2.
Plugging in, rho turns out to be 1.25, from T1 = 0.62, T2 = 0.495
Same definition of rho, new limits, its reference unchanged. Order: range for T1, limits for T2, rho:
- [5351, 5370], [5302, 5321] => 1.17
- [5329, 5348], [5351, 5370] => 1.11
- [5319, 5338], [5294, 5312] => 0.79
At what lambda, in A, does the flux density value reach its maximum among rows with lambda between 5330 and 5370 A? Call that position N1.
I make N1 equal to 5358.10 A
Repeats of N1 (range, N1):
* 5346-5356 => 5355.63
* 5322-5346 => 5338.40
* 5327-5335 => 5334.71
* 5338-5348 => 5338.40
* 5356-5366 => 5358.10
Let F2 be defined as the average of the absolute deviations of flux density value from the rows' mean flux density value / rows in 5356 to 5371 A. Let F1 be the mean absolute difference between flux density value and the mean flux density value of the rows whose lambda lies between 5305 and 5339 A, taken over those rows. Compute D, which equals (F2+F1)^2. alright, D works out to 1.0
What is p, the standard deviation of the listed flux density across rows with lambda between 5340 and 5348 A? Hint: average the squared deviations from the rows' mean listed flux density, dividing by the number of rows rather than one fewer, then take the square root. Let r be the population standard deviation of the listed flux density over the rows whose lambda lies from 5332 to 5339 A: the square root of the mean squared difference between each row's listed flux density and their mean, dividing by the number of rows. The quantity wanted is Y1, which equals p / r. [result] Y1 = 0.4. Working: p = 0.14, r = 0.41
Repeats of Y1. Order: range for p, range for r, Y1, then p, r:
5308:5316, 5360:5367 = 0.2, 0.05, 0.32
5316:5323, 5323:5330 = 5.1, 0.36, 0.07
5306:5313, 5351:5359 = 0.6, 0.10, 0.18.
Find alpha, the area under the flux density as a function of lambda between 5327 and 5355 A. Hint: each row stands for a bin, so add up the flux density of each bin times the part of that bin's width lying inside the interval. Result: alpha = 360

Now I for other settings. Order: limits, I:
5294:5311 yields 0.0734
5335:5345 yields 0.0757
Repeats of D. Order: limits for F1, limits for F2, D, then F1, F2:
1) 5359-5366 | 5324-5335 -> 0.2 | 0.320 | 0.11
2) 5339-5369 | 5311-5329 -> 0.7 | 0.339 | 0.48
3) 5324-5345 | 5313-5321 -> 0.3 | 0.323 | 0.26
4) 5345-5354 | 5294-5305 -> 0.2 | 0.186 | 0.23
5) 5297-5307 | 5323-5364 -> 0.5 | 0.341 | 0.37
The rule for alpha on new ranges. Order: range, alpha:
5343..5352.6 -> 124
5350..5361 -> 148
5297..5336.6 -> 509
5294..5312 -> 232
